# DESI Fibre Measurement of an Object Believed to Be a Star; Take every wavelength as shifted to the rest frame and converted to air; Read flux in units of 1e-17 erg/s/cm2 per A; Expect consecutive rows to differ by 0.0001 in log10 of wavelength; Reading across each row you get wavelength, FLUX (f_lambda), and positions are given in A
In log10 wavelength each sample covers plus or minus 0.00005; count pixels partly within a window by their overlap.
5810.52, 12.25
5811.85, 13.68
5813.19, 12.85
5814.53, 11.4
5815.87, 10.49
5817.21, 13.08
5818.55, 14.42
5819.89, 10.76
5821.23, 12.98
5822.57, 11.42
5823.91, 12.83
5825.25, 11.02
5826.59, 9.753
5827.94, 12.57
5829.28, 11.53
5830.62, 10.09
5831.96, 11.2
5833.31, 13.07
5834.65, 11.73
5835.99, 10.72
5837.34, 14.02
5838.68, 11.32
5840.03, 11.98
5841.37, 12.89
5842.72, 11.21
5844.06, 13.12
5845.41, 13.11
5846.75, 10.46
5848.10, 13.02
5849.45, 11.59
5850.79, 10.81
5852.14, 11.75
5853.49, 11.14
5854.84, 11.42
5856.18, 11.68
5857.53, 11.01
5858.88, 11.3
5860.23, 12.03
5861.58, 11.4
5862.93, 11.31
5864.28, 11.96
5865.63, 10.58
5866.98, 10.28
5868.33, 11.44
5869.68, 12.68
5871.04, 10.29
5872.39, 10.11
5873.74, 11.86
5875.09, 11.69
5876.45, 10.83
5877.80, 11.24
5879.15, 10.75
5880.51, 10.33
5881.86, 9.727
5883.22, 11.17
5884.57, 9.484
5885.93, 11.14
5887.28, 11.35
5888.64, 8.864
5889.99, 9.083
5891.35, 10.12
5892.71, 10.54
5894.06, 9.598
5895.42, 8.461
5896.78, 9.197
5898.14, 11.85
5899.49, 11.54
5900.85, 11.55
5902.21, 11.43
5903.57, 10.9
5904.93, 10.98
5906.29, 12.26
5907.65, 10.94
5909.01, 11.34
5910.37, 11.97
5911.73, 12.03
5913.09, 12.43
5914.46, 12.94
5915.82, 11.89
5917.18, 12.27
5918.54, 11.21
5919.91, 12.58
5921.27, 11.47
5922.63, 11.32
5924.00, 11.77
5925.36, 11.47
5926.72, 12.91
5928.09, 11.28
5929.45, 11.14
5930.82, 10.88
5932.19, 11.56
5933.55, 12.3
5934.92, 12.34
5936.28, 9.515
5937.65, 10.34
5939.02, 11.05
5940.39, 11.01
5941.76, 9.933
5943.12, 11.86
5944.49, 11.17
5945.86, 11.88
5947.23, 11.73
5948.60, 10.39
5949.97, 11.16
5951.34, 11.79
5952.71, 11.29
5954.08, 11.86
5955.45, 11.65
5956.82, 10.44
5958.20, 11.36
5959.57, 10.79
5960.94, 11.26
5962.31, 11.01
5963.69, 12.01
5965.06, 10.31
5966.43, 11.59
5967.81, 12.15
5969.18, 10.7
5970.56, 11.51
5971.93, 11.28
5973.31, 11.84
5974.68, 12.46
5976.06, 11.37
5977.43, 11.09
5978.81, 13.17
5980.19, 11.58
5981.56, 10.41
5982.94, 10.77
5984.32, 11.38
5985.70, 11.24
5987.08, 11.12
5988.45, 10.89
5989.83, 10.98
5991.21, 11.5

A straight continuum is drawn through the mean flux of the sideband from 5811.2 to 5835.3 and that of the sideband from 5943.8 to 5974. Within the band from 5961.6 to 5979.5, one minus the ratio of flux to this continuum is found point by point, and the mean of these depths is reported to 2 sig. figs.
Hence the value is -0.027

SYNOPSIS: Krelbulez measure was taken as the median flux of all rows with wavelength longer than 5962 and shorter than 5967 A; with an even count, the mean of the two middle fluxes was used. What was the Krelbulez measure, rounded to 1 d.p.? 11.3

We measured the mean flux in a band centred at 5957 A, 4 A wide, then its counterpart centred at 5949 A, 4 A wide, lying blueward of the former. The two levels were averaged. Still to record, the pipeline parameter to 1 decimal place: 11.1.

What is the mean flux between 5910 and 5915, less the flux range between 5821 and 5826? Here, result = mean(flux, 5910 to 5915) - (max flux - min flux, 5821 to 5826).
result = 10.4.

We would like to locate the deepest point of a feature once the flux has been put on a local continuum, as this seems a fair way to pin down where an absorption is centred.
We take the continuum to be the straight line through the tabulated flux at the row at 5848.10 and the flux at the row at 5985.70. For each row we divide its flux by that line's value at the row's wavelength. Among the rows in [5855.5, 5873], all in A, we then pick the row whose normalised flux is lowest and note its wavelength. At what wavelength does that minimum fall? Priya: 5872.39 A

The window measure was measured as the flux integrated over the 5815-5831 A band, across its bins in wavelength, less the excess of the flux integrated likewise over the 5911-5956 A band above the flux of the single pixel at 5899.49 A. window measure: -319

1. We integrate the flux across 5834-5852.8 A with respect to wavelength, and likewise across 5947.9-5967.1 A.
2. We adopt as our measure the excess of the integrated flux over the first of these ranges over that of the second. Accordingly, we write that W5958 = 10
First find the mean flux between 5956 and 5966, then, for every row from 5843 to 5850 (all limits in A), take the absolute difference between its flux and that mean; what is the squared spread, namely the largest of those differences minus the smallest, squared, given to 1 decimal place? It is 2.3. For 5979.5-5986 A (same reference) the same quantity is 0.2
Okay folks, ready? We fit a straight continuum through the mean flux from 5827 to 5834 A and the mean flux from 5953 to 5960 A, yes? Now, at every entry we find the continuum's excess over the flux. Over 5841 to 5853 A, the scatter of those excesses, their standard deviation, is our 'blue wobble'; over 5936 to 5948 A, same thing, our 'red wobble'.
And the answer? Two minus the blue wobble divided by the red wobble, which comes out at 0.78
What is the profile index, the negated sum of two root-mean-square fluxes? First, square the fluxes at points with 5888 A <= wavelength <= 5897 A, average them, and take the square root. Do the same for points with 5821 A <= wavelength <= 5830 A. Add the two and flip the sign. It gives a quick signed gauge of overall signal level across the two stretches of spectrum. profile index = -21.2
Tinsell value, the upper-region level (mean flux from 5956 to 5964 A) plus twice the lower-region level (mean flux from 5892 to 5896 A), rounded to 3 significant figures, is 30.2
